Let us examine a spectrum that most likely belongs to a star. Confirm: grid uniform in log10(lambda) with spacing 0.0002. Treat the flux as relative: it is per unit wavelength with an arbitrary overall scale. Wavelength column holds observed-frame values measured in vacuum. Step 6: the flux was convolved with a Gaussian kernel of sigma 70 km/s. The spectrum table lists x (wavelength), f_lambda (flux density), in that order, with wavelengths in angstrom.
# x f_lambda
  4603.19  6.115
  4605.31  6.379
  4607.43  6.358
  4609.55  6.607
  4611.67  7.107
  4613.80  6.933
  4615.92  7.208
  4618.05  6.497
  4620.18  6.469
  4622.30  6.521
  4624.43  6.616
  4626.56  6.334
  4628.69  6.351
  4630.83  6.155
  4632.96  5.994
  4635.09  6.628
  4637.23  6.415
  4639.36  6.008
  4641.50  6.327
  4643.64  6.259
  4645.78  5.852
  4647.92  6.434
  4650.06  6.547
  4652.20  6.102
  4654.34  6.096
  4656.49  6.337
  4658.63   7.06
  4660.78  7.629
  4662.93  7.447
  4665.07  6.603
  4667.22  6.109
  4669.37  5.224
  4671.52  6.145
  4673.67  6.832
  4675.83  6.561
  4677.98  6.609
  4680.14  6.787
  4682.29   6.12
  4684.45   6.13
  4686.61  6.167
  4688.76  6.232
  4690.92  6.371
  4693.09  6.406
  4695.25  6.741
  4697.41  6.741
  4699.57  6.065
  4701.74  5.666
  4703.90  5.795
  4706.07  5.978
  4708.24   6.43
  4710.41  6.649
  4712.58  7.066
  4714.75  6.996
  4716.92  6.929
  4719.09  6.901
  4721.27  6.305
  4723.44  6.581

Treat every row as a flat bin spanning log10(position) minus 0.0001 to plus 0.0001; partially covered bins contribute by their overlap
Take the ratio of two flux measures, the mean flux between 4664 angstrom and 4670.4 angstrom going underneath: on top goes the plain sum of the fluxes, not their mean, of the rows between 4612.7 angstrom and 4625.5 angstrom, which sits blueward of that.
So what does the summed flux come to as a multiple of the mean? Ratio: 6.7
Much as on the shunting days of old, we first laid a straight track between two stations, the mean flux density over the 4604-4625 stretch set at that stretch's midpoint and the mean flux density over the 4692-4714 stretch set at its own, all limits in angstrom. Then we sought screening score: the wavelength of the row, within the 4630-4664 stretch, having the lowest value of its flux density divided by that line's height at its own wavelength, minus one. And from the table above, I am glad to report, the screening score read 4645.78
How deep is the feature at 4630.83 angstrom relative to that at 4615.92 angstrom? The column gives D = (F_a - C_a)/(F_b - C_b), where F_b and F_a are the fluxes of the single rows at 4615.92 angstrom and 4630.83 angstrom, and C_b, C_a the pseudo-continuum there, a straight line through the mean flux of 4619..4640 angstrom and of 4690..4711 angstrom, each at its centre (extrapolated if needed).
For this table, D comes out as -0.2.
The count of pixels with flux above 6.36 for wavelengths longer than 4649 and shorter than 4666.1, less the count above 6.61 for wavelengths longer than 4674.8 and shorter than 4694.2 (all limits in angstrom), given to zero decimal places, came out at 4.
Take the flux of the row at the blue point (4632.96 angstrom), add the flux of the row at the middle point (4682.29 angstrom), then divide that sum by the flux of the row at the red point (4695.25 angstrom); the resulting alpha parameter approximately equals 1.80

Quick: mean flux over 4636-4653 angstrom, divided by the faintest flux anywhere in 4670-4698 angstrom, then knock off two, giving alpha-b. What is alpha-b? -0.98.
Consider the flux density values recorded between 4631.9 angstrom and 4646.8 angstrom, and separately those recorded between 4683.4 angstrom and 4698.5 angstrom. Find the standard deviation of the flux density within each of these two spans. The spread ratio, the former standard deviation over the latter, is 1.1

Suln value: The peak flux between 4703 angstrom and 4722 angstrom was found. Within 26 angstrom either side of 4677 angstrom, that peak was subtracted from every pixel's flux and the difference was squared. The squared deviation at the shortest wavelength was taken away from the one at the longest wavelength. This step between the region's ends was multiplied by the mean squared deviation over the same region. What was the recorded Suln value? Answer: 0.70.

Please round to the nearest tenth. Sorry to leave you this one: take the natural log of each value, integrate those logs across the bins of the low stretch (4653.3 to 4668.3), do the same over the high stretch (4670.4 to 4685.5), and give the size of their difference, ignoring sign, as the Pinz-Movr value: 0.5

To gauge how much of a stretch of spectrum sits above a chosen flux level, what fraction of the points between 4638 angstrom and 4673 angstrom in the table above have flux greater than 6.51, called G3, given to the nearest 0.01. 0.31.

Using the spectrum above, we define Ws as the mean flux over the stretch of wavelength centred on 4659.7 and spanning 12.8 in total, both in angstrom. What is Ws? 6.86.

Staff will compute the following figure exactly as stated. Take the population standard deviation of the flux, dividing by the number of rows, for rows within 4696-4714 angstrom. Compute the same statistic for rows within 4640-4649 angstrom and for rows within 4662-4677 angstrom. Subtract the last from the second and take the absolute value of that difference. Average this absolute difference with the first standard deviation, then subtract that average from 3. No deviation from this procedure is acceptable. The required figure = 2.56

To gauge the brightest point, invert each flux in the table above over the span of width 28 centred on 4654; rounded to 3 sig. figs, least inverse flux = 0.131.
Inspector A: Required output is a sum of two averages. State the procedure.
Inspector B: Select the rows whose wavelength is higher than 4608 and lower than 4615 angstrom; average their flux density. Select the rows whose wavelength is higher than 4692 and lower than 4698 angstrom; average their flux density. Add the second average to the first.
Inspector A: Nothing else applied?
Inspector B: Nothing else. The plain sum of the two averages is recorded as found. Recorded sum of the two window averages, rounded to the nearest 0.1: 13.5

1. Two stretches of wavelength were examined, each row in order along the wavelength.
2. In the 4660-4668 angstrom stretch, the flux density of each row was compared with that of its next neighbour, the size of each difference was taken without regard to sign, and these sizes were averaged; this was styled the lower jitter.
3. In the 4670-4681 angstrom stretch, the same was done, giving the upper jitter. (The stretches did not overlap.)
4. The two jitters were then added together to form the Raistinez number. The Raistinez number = 0.80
